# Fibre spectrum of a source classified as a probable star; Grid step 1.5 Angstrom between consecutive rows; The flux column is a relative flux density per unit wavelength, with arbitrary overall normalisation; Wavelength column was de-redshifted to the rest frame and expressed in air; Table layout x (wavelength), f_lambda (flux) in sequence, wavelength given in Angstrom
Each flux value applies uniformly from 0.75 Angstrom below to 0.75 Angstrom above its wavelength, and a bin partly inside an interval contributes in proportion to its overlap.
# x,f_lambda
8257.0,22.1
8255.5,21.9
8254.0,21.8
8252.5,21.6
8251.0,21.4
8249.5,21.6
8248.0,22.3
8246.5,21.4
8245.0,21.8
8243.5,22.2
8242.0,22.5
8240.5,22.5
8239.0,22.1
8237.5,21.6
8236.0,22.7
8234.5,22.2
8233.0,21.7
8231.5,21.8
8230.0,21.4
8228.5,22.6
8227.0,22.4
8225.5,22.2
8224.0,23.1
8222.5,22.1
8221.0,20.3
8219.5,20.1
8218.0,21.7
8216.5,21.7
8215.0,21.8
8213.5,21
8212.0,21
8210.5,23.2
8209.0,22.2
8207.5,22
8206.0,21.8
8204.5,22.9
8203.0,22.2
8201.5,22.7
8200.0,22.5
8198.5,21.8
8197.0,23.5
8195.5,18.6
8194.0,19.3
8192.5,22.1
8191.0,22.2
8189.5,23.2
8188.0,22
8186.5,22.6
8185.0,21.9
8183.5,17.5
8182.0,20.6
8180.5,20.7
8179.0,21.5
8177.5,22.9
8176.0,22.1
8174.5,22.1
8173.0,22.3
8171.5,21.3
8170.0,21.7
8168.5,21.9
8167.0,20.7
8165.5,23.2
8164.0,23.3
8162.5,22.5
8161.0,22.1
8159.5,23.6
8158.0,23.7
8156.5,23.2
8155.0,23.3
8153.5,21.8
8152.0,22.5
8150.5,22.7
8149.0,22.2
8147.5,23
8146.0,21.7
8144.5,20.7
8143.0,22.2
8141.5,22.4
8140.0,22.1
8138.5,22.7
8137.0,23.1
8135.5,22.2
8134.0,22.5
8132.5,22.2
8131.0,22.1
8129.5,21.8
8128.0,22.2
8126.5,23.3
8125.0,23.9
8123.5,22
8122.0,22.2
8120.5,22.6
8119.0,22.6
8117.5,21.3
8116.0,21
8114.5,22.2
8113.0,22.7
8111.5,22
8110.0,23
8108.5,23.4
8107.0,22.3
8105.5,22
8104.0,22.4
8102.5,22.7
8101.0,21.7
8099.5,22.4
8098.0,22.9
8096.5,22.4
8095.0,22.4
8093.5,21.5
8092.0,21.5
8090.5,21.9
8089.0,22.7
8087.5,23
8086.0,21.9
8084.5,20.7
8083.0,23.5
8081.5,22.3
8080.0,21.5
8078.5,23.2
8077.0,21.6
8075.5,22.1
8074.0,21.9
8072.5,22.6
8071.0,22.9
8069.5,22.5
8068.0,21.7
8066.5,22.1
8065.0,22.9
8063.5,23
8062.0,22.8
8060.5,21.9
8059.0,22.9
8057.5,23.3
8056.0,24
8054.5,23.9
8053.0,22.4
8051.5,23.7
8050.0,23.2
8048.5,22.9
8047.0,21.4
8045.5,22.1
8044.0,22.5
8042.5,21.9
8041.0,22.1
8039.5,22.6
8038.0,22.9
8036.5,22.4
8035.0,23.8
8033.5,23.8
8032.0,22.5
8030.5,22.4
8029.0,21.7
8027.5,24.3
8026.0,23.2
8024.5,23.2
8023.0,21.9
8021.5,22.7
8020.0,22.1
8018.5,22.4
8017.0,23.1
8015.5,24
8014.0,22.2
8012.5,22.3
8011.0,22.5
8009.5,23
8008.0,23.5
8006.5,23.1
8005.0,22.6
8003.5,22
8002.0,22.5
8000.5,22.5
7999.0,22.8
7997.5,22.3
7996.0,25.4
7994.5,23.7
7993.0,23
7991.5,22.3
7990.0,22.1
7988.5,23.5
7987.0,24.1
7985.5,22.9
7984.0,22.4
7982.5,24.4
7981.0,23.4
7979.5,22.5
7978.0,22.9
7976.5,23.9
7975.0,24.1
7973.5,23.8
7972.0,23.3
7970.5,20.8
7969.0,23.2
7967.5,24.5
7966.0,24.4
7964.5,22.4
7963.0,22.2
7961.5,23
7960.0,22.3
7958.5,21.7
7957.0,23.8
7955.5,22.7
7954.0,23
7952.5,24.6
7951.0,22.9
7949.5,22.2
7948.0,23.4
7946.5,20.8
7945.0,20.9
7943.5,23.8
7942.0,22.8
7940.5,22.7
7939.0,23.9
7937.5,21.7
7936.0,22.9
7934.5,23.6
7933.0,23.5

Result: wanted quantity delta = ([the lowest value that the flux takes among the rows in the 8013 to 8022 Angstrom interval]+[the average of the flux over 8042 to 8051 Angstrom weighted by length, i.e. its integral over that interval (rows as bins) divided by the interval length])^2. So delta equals 1979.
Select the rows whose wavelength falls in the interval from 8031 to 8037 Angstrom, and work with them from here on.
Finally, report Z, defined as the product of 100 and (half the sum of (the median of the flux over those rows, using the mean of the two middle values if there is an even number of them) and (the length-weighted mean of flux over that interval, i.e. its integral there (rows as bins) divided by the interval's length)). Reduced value 2314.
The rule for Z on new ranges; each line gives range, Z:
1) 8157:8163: 2303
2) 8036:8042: 2249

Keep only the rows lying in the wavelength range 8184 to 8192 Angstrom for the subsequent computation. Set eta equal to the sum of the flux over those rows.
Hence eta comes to 112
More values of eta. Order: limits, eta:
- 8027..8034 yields 115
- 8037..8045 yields 112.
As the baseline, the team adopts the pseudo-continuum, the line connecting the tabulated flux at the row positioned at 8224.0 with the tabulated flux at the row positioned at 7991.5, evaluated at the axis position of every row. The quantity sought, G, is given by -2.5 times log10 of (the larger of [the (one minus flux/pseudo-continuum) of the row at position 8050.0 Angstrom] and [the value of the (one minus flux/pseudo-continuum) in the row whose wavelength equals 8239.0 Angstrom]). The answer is 3.4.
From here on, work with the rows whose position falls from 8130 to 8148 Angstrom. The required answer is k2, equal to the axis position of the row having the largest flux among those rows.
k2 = 8137.0 Angstrom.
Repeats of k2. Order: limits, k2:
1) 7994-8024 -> 7996.0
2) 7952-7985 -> 7952.5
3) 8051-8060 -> 8056.0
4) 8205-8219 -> 8210.5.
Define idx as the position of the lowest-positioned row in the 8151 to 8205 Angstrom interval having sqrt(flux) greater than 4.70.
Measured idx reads 8152.0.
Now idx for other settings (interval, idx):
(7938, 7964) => 7939.0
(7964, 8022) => 7964.5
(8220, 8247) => 8222.5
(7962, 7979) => 7963.0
